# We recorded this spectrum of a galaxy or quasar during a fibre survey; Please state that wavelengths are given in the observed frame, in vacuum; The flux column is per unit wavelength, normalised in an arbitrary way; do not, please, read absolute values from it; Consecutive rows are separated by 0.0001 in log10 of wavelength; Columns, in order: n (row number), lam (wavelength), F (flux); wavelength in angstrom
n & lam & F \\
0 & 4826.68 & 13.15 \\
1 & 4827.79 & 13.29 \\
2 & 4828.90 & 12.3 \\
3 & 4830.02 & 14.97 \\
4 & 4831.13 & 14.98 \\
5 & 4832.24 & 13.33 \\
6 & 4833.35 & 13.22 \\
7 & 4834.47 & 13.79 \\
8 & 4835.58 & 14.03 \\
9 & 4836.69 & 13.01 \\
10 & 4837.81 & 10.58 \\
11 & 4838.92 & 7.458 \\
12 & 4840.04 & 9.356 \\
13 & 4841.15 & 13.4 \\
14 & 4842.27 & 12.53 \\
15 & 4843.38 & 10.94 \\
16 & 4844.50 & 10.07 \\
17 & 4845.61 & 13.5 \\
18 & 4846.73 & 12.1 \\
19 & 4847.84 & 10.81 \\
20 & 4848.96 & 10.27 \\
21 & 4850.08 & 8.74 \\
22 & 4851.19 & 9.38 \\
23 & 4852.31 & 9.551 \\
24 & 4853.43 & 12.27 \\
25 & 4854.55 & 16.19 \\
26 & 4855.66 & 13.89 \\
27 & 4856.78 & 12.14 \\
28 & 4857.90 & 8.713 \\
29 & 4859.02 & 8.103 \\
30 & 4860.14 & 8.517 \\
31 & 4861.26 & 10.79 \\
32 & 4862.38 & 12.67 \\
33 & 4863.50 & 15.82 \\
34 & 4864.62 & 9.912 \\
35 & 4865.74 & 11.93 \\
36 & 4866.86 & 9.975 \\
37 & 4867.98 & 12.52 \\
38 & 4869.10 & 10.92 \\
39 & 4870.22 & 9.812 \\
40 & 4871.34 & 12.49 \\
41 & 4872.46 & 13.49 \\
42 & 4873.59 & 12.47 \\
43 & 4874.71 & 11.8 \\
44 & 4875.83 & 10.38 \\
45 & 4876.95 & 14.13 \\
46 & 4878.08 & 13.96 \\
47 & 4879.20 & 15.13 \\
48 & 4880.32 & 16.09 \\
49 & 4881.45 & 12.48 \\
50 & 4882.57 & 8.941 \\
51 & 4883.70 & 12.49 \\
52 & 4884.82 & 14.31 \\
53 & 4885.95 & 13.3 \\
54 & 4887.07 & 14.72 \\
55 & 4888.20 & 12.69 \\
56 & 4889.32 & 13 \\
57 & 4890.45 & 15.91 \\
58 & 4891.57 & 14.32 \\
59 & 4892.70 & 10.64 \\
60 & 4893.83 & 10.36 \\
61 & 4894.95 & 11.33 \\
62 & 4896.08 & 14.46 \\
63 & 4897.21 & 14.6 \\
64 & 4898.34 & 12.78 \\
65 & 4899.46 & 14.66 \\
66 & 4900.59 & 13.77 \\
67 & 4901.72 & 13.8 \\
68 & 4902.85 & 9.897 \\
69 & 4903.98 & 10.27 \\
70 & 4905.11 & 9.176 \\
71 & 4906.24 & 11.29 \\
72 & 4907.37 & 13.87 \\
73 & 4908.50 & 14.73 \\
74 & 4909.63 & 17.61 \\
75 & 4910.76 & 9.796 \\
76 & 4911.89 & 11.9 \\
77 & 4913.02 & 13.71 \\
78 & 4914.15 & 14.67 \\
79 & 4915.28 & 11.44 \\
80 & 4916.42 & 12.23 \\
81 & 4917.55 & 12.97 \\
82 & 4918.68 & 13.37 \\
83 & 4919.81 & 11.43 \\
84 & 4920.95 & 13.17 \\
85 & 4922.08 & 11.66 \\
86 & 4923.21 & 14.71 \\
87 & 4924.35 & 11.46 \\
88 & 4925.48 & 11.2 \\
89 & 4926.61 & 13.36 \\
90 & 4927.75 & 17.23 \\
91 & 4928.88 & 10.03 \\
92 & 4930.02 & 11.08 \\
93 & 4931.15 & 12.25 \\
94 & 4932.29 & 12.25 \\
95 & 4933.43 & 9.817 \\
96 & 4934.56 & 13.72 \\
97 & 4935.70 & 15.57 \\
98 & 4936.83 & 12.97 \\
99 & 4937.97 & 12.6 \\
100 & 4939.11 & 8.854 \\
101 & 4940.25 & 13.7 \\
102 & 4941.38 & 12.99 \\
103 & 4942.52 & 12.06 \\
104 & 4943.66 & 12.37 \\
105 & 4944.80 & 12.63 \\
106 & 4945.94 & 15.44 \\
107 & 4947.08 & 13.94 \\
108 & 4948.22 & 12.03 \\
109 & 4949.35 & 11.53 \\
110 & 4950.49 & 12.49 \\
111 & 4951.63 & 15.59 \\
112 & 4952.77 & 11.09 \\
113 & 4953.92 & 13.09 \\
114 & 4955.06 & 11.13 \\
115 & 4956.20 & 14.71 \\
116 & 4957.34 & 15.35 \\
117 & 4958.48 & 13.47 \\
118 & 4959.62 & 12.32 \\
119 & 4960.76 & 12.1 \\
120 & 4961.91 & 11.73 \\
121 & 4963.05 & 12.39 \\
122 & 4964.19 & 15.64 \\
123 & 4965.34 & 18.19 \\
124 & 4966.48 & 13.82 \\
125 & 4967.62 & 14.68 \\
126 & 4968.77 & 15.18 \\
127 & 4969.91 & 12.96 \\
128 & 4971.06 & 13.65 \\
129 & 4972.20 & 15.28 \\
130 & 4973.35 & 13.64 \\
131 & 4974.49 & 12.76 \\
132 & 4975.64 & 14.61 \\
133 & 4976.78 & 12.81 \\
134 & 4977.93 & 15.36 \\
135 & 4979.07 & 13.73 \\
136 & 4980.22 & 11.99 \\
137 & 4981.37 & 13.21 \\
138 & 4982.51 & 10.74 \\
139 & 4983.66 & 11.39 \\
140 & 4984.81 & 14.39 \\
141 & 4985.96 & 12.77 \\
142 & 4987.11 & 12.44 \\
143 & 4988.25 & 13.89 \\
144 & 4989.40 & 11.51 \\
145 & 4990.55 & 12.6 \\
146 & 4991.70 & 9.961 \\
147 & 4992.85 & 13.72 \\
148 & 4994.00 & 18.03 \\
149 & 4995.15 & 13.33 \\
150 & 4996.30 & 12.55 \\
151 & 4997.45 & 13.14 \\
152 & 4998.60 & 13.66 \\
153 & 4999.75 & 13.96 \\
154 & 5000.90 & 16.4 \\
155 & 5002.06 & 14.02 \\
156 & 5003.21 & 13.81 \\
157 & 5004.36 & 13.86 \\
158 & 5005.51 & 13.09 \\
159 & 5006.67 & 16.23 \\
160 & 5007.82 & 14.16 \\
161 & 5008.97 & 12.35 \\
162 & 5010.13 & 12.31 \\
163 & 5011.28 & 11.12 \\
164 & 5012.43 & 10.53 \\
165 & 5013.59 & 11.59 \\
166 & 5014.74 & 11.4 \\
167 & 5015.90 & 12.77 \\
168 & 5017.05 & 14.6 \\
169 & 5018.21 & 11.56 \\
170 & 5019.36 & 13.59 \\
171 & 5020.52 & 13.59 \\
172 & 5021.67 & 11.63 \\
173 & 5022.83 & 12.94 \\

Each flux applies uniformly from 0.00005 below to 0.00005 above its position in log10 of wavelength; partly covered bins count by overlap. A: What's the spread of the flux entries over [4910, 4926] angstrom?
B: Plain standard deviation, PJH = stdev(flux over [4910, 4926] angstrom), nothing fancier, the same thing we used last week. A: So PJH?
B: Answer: 1.4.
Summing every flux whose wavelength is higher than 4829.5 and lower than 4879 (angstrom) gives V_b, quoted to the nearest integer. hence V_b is 519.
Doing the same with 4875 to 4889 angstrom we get 159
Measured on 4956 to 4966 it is 126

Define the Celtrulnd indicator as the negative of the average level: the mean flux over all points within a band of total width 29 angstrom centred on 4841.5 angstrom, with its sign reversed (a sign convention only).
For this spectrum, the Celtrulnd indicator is -12.1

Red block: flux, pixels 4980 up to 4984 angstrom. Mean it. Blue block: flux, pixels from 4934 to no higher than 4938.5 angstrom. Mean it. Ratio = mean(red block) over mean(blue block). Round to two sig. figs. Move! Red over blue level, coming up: 0.86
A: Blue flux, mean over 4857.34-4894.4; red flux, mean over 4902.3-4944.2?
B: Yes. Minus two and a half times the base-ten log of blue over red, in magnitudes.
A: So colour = 0.023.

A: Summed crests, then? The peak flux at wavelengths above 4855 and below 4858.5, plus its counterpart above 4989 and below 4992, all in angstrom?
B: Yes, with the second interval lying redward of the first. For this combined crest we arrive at 26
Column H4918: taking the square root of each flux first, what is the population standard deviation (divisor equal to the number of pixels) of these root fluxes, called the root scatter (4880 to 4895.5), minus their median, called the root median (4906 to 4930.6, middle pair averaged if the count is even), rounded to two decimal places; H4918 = -3.26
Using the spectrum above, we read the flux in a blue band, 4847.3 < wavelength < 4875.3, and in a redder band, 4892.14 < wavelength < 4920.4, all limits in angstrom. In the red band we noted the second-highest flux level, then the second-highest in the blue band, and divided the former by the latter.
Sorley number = 0.93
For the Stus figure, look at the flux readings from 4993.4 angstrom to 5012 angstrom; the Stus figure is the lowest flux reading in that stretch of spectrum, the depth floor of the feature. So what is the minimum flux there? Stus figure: 11.12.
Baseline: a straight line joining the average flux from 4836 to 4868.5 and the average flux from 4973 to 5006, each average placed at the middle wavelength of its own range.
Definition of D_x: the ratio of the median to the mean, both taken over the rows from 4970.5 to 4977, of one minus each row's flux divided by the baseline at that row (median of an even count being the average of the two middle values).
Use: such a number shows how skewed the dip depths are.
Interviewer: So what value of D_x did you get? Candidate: 1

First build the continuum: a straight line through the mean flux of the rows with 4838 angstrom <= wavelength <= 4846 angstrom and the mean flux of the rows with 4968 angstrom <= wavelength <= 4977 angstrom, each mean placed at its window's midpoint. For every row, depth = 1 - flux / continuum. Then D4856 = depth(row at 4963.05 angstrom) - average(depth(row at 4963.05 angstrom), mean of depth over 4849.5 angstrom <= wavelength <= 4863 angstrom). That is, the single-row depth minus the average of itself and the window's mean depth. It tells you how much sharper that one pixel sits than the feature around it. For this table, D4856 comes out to 0.03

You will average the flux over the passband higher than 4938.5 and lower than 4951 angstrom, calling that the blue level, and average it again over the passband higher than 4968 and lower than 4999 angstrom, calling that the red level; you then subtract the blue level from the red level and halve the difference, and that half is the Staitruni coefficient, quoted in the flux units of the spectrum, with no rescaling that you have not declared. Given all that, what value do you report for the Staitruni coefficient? 0.38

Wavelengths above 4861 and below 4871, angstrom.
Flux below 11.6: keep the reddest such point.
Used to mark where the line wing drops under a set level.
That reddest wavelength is 4870.22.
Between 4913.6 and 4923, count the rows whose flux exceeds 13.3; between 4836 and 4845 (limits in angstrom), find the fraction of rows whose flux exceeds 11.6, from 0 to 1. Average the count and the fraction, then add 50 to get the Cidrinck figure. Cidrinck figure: 51.2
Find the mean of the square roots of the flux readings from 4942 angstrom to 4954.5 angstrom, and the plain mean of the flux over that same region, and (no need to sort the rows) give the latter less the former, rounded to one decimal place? 9.3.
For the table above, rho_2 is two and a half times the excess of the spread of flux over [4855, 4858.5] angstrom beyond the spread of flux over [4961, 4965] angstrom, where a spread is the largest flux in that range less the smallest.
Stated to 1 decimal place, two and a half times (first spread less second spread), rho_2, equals 3.2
